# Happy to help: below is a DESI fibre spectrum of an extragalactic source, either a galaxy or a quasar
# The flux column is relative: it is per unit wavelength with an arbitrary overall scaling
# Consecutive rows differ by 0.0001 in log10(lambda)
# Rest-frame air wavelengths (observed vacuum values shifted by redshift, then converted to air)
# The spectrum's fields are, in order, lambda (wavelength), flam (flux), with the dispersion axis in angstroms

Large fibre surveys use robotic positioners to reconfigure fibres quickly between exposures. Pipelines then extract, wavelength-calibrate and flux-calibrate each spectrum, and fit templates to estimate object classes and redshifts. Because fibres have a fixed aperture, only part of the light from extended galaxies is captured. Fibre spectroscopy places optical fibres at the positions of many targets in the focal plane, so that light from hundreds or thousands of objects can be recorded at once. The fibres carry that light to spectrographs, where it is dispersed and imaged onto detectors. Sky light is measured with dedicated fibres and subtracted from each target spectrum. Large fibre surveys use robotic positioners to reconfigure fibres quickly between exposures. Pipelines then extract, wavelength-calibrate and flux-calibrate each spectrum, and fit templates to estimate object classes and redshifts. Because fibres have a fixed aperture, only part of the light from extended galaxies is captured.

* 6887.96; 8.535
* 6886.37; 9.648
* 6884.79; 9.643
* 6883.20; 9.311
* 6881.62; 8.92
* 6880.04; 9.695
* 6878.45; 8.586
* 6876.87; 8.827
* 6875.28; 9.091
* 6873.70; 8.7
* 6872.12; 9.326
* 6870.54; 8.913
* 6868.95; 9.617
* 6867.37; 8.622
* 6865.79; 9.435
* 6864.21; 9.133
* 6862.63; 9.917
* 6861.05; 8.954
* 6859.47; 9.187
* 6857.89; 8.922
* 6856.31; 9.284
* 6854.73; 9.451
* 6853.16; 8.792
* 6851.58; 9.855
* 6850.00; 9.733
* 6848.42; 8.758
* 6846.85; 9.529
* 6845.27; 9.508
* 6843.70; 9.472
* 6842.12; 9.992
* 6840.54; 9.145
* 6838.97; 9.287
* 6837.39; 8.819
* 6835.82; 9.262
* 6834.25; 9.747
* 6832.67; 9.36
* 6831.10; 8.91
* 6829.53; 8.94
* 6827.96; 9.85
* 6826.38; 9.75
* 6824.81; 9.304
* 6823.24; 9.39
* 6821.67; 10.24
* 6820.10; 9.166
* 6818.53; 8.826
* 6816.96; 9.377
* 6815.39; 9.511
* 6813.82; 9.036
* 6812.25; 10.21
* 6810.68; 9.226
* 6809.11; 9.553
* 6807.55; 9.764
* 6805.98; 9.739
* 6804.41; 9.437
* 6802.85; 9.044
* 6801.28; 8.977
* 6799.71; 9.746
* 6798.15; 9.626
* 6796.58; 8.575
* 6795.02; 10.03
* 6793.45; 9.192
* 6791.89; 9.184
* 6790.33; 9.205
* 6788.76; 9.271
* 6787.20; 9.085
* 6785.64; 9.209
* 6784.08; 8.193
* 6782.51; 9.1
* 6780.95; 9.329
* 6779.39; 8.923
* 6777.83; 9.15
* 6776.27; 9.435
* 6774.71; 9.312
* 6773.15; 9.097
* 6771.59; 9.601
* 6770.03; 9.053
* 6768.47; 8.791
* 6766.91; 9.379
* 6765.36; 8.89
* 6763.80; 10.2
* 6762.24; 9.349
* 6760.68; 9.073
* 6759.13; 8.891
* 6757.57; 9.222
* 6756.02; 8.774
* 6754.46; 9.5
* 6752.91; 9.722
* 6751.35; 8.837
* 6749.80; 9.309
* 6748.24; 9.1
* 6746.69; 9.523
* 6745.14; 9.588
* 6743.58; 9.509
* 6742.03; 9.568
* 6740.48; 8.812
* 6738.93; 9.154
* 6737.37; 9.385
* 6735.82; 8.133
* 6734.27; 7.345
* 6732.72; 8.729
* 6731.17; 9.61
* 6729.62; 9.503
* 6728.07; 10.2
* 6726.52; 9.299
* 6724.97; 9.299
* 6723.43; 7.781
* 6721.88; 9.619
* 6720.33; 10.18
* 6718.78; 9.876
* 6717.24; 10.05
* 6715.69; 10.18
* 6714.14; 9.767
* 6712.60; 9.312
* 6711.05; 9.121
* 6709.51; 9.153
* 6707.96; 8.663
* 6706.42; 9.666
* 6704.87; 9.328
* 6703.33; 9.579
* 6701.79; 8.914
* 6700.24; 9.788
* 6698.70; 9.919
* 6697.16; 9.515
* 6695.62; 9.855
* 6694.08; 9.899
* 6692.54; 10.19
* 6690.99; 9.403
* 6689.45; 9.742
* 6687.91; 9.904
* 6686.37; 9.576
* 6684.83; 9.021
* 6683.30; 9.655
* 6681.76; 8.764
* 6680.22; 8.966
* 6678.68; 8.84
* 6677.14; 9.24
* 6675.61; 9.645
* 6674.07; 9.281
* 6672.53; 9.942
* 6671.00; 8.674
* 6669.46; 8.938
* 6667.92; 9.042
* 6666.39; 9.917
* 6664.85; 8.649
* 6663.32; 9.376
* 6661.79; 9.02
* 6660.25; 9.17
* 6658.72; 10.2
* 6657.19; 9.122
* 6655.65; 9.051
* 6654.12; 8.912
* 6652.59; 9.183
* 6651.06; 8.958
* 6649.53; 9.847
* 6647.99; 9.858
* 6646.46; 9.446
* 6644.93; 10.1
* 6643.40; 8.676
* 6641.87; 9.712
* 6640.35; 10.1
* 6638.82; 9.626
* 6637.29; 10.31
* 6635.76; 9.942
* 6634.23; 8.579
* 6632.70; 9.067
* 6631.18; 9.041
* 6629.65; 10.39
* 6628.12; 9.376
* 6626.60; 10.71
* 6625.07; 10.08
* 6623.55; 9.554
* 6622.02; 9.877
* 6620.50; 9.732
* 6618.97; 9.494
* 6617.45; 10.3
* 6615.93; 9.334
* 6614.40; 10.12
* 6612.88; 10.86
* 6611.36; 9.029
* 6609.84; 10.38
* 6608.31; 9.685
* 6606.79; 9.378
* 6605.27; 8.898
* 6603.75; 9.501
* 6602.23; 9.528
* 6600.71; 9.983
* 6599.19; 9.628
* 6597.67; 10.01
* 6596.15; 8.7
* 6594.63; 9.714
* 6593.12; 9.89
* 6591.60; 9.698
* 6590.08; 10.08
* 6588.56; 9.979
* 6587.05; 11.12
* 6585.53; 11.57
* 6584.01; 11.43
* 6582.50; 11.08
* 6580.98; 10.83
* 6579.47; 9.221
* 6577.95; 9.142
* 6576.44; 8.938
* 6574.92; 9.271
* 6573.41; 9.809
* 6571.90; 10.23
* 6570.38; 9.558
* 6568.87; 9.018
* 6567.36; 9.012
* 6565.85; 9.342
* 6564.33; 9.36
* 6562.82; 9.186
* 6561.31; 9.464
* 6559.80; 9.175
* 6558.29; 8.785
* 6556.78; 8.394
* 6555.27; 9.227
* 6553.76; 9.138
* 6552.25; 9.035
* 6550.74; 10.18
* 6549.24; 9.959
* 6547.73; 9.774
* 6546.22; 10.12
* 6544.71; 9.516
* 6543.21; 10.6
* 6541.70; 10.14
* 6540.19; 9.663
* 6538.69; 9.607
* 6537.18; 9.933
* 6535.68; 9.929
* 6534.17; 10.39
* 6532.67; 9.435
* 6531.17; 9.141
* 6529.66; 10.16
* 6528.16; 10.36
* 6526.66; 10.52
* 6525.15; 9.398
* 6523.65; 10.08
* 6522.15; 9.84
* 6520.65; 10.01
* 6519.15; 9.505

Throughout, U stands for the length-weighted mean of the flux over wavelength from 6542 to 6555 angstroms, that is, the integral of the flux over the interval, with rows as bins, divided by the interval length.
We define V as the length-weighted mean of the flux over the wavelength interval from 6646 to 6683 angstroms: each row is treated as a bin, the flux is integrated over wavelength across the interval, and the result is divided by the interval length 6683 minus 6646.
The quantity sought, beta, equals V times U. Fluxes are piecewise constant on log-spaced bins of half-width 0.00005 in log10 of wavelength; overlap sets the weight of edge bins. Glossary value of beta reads 91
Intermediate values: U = 9.8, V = 9.25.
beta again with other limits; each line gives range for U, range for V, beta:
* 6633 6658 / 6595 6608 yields 90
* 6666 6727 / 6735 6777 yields 87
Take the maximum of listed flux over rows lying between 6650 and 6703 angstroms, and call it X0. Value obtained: 10.2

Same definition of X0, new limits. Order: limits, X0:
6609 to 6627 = 10.86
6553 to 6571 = 9.558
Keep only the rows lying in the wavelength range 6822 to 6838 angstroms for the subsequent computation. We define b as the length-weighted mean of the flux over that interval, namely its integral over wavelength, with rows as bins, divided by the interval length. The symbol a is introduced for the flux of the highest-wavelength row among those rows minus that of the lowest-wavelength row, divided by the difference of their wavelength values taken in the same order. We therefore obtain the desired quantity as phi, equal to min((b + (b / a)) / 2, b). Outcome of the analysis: -111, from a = -0.040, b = 9.4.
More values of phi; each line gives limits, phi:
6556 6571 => 9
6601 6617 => -337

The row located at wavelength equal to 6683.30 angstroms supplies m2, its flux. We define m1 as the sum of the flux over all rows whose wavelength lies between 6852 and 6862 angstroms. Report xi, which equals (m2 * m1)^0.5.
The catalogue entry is 23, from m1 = 55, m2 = 9.655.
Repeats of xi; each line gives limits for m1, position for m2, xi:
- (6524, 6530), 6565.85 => 19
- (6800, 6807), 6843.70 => 19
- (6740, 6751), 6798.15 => 25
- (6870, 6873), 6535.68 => 13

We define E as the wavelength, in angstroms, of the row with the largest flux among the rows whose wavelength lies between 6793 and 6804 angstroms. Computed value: 6795.02 angstroms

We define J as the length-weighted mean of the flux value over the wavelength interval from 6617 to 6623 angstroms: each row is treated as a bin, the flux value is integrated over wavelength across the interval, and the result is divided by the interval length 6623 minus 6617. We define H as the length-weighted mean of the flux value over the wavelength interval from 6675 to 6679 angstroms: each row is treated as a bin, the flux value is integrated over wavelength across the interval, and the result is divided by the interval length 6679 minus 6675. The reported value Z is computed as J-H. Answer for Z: 0.5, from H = 9.28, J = 9.81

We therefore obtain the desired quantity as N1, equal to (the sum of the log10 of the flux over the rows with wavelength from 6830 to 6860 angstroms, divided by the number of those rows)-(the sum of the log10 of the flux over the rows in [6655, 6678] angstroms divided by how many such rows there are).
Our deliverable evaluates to 0.002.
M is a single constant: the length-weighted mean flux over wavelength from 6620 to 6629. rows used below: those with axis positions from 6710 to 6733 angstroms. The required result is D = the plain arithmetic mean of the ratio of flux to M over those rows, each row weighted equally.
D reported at 0.96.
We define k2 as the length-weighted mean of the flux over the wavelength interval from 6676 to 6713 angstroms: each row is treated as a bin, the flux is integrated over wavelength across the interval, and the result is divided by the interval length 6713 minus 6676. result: 9.42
